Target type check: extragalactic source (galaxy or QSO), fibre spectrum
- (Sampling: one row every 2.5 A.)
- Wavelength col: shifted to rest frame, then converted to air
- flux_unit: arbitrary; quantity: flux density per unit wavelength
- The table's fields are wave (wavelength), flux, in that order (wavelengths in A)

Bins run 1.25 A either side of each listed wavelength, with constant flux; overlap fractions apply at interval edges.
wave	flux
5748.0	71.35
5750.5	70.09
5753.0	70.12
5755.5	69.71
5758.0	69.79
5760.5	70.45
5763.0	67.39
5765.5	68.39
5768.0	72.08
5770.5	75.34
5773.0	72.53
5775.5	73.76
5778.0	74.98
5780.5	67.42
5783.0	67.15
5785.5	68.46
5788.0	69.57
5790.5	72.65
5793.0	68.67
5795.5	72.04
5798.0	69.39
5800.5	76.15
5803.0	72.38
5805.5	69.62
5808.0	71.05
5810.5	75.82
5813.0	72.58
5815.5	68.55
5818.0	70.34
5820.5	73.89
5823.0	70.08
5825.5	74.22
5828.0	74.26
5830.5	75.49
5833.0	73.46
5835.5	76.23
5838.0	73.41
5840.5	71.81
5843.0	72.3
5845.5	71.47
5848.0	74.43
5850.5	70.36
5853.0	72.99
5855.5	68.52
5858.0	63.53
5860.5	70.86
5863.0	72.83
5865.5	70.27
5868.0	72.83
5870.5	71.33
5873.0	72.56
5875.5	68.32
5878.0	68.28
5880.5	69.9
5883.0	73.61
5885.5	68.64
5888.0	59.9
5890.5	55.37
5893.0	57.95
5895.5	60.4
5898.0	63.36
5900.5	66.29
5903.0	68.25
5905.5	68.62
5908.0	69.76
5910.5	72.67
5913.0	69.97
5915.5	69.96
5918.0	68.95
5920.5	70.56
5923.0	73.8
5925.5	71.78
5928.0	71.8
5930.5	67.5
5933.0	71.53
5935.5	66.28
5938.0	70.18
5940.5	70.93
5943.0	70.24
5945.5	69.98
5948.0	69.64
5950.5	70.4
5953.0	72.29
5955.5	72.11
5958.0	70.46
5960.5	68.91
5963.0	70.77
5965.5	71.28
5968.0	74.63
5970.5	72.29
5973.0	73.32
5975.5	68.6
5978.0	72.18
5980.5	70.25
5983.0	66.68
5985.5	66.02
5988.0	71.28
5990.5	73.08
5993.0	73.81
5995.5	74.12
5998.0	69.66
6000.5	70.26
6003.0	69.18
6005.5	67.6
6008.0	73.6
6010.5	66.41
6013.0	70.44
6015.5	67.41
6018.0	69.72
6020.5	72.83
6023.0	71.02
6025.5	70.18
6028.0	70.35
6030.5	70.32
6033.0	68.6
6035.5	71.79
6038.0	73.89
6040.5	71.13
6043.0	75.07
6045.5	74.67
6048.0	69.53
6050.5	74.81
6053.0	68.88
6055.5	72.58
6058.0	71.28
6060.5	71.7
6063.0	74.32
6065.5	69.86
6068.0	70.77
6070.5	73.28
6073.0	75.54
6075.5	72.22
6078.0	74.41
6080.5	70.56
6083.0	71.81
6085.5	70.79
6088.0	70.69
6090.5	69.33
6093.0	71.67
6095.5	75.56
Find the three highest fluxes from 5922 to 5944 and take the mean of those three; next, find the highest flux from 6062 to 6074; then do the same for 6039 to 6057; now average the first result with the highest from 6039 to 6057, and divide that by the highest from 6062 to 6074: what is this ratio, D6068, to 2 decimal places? 0.98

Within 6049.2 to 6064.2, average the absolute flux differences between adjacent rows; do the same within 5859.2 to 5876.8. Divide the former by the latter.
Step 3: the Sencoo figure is 1.19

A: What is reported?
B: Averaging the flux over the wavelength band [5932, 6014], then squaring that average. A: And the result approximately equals 4978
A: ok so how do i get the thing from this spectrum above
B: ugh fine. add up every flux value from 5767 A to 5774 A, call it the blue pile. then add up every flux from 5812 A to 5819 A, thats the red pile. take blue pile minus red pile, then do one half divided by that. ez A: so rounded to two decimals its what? 0.06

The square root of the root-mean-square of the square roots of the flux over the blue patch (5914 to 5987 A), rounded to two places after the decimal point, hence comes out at 2.90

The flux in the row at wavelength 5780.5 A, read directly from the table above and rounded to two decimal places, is 67.42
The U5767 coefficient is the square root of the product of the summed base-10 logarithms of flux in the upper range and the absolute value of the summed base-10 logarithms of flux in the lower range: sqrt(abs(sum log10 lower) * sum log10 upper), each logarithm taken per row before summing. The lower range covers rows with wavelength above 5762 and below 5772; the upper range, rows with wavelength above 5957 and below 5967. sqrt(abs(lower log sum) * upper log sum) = 7.39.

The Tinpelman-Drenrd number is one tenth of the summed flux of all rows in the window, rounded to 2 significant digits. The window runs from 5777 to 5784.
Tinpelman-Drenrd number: 21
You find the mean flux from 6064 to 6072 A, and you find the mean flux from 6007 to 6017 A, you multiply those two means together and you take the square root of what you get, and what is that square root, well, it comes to 70.4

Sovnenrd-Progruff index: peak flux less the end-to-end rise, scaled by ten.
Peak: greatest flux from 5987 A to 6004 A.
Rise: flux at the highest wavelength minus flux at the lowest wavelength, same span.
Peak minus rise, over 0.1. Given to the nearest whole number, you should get 762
